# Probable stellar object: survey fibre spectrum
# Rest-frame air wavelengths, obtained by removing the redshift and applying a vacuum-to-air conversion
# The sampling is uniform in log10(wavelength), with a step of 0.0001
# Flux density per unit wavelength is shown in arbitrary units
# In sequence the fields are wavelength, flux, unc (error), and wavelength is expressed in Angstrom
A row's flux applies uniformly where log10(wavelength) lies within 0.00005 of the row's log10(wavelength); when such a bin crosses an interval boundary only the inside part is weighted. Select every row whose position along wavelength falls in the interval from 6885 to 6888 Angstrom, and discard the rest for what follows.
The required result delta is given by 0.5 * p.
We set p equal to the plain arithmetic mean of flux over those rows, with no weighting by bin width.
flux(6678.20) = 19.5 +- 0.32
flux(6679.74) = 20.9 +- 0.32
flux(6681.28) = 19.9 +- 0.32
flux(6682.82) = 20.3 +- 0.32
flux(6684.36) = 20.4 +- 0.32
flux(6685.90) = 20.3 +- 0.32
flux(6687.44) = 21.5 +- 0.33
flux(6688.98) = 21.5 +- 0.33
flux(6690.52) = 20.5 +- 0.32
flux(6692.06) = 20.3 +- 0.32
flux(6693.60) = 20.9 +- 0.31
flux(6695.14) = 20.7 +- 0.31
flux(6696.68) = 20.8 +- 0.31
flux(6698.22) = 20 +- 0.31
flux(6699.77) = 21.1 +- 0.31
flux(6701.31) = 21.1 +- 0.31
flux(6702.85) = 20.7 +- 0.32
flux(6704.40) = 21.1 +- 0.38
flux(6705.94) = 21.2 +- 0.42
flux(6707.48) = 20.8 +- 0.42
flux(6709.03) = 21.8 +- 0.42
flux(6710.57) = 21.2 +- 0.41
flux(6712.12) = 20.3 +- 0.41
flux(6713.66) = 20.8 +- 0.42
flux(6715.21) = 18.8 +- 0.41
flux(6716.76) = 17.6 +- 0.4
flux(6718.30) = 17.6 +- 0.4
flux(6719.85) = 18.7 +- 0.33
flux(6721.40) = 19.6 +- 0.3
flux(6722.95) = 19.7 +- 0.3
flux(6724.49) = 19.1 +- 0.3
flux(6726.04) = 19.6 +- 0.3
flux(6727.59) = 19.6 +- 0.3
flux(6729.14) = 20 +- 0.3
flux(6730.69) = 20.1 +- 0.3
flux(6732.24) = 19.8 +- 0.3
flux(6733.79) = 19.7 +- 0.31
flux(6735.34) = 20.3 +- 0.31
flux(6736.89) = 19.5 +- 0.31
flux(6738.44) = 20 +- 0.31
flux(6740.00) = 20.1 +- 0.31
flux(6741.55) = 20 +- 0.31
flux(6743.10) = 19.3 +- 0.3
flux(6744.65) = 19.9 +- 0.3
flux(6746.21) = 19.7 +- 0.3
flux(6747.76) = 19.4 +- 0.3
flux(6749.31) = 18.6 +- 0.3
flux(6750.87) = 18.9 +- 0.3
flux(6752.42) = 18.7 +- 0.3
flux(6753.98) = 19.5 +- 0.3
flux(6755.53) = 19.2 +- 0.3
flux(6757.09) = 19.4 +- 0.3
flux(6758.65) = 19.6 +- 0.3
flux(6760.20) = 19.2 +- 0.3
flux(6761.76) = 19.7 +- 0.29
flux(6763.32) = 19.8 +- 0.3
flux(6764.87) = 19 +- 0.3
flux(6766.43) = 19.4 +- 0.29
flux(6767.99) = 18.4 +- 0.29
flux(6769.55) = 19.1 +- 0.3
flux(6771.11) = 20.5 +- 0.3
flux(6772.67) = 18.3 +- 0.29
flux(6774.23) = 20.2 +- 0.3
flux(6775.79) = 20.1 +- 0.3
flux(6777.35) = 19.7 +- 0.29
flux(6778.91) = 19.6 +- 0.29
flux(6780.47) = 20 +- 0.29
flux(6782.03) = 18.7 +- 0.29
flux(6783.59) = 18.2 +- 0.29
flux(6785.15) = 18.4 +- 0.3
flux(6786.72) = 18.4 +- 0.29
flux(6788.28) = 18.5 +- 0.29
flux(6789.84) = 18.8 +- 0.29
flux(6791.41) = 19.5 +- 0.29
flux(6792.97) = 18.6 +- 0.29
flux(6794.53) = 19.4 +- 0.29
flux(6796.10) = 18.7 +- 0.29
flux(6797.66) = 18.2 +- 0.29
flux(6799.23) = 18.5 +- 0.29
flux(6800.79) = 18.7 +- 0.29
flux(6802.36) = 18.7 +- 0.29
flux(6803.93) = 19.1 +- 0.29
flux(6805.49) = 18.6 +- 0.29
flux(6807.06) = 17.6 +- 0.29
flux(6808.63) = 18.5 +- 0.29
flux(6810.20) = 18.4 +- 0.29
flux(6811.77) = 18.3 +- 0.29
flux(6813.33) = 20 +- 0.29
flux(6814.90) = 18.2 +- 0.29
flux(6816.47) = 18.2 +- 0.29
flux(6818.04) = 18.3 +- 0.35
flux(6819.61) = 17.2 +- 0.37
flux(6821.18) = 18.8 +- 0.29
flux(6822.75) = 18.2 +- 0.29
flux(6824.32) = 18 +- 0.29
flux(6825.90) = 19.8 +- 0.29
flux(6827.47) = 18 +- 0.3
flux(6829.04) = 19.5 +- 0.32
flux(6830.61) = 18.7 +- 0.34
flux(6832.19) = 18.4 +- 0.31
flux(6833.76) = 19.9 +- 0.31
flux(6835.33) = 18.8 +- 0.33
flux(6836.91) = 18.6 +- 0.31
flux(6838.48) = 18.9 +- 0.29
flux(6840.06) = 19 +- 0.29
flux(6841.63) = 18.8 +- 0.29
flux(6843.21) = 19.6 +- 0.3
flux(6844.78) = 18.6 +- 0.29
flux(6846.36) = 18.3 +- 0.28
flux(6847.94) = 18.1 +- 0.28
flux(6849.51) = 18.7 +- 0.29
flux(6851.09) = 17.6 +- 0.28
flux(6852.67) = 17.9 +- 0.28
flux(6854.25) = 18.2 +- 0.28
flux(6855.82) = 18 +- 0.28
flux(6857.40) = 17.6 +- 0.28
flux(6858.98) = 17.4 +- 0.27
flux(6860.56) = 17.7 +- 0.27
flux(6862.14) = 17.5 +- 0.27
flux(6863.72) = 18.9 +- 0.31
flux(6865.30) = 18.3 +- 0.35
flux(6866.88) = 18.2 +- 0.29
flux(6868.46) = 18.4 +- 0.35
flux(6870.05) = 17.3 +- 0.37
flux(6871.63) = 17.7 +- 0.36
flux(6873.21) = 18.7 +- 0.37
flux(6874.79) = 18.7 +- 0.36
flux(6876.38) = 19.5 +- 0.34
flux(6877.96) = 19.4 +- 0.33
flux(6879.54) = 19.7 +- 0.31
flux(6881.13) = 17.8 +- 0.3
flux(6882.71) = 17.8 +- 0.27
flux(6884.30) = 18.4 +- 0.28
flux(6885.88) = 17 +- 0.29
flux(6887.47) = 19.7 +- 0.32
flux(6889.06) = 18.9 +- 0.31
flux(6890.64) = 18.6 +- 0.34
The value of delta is 9.2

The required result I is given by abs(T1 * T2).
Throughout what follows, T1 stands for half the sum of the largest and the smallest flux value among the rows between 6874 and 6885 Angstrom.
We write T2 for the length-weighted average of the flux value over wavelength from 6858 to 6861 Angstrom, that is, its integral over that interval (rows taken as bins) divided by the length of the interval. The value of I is 329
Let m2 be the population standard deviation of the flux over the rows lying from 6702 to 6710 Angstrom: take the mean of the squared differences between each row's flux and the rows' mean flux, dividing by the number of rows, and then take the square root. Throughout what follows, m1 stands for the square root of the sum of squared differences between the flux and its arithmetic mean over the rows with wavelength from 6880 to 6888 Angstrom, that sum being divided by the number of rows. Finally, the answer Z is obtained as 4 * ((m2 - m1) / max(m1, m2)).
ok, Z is -2.3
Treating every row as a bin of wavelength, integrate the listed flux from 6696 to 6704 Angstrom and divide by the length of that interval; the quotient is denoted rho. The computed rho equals 20.74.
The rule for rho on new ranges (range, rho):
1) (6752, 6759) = 19.27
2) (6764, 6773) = 19.17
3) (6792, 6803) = 18.71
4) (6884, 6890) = 18.52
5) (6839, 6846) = 18.95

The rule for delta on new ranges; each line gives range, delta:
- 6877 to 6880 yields 9.8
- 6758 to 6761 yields 9.7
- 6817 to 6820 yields 8.9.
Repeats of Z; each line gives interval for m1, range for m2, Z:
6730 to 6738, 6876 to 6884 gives 2.7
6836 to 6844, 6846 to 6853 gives 0.4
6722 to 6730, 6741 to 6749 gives -0.2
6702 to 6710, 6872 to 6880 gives 0.3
